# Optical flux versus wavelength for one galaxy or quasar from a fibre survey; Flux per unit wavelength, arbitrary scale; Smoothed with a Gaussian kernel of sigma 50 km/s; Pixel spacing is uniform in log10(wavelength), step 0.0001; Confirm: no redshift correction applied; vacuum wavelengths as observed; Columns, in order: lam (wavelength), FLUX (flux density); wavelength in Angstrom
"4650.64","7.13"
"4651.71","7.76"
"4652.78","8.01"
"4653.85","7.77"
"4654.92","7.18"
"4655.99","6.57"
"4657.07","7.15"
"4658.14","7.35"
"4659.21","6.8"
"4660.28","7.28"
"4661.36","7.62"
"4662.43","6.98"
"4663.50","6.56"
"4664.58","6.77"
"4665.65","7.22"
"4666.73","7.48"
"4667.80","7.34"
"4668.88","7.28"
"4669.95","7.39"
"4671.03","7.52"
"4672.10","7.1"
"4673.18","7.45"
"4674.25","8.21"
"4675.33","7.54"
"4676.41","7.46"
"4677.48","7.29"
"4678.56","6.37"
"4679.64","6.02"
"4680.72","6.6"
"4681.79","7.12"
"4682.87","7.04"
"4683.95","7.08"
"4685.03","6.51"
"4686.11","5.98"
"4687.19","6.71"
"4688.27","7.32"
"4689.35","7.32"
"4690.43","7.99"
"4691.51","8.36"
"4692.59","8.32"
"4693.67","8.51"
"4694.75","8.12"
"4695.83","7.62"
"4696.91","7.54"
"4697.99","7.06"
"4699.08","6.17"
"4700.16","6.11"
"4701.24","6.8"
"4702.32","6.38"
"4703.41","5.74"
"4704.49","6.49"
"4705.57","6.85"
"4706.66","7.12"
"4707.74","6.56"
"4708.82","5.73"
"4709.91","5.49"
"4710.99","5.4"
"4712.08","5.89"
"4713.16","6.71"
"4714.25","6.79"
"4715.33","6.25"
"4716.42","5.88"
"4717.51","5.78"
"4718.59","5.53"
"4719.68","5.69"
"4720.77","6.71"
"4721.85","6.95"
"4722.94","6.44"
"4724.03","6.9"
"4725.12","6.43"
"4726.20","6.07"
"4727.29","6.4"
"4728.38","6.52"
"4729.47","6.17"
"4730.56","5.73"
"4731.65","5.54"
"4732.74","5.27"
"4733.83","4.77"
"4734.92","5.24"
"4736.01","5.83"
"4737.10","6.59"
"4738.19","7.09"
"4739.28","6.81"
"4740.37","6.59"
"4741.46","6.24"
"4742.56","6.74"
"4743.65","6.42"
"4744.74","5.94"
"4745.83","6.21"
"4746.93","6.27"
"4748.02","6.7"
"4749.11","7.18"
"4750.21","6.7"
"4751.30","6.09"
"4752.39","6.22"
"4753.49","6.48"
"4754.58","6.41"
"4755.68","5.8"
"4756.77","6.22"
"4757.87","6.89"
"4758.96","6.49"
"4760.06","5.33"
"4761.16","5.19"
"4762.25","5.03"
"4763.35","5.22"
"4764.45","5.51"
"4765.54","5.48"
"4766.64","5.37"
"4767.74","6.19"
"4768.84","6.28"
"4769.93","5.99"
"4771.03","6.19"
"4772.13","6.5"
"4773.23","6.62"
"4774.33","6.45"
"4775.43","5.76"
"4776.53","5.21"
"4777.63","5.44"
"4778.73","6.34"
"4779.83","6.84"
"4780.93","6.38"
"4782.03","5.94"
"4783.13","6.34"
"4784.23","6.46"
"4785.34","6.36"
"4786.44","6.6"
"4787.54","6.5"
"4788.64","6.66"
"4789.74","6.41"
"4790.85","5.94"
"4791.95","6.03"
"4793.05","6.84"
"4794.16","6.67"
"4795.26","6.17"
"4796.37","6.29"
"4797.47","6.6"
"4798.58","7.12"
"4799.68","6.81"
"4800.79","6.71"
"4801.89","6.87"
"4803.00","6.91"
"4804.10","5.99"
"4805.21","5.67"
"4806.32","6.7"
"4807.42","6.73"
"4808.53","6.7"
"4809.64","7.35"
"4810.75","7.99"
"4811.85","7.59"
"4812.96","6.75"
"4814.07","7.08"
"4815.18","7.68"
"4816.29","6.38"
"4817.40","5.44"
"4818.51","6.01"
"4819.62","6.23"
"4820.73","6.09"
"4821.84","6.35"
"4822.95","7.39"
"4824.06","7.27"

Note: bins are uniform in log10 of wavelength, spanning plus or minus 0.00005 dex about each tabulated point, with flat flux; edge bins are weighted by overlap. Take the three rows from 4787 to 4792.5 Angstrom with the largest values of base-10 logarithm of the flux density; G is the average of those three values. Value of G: 0.814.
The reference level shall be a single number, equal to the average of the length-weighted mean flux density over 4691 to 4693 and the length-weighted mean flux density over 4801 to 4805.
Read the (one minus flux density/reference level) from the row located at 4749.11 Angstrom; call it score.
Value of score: 0.03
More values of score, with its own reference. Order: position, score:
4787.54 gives 0.13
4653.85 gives -0.05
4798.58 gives 0.04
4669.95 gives 0.01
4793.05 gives 0.08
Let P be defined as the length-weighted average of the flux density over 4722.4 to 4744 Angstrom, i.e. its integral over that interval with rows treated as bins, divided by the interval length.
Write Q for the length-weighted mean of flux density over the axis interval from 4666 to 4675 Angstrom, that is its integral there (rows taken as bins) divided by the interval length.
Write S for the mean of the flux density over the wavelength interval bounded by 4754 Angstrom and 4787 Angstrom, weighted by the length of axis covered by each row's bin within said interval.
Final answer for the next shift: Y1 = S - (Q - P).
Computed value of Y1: 4.7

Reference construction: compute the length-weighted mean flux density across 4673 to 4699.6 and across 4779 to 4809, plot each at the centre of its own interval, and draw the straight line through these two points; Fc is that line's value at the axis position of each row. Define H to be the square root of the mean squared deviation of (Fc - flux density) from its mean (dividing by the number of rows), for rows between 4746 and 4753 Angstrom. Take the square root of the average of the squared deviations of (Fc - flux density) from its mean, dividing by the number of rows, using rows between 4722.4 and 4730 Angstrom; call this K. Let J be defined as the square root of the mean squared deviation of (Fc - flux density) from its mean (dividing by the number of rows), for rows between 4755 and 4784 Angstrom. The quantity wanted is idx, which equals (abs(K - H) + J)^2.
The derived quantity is 0.5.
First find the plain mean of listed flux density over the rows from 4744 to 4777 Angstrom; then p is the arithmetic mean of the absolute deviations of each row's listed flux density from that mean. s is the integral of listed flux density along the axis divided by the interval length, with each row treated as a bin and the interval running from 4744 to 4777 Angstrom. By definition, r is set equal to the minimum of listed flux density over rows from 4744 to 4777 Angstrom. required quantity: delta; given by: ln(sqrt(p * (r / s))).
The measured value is -0.48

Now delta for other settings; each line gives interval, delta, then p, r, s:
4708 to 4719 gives -0.53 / 0.38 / 5.4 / 6.0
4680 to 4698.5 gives -0.38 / 0.58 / 5.98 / 7.4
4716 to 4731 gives -0.53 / 0.39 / 5.53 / 6.2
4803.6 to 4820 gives -0.37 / 0.59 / 5.44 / 6.7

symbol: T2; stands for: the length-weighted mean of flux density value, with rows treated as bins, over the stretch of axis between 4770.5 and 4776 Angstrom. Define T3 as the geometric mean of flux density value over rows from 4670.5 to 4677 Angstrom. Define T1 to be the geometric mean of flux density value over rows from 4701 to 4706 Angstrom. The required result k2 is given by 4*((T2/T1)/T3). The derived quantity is 0.52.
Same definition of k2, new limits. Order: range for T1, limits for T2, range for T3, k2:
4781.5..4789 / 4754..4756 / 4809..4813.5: 0.52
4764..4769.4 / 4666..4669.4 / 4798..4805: 0.76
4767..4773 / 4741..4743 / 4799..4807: 0.64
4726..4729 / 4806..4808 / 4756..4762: 0.71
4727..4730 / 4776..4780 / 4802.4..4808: 0.58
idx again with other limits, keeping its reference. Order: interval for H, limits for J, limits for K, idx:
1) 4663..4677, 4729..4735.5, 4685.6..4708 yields 0.7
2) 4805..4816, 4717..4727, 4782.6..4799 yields 0.7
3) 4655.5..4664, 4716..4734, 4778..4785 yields 0.4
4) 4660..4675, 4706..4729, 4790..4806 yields 0.3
